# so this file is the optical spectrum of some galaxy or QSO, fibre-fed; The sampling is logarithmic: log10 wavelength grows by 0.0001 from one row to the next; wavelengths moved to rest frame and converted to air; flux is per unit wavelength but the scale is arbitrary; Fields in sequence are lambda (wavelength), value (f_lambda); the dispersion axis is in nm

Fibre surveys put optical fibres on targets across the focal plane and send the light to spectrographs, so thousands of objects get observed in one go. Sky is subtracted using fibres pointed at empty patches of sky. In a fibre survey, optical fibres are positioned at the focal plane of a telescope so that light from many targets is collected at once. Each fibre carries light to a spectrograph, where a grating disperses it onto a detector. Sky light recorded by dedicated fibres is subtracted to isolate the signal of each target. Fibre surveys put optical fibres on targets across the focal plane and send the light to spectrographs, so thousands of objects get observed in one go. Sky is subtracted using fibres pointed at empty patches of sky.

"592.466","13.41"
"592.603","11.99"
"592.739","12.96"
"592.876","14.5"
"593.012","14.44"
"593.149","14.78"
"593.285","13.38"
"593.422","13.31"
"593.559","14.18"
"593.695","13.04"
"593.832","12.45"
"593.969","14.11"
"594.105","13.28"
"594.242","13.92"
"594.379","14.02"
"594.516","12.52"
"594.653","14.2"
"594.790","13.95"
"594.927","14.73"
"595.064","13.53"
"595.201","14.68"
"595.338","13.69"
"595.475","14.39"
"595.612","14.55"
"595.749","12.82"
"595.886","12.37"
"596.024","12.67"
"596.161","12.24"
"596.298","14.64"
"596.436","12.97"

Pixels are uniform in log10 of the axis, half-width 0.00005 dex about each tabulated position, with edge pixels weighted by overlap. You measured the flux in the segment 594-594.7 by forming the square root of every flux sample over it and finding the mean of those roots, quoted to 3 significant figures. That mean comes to 3.69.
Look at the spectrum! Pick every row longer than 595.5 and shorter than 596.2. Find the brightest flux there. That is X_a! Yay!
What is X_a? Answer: 14.55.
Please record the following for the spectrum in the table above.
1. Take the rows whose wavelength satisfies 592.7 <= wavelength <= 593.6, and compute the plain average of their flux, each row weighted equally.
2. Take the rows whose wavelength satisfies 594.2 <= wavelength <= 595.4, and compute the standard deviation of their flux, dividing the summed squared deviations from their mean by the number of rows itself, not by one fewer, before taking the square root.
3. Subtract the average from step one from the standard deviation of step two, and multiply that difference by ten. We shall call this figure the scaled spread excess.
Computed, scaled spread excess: -133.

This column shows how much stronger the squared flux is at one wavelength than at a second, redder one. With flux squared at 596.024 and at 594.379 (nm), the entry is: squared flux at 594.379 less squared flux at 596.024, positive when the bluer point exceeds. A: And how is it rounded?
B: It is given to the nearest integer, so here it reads 36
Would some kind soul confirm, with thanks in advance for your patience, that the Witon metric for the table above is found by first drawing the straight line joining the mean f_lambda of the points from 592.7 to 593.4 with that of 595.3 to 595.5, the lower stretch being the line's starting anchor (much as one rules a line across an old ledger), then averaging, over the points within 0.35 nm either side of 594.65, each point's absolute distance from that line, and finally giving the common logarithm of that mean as -0.31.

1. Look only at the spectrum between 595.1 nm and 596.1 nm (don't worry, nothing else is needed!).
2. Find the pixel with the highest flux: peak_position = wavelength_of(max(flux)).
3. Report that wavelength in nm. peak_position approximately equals 595.201 nm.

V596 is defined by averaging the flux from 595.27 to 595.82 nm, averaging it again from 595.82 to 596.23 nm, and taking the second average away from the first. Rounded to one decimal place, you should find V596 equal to 1.4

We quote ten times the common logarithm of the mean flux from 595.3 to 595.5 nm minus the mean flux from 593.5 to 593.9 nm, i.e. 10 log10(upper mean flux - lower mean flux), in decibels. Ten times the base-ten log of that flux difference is -0.9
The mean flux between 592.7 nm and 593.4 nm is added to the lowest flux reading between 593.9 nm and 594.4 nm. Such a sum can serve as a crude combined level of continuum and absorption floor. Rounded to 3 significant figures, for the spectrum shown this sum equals 27.3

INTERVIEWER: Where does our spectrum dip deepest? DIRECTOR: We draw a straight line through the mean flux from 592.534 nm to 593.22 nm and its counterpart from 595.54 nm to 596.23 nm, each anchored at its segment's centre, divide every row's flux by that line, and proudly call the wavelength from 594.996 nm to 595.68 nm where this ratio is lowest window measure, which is 595.064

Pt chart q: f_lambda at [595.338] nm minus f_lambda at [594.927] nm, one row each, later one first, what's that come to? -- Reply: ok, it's -1.0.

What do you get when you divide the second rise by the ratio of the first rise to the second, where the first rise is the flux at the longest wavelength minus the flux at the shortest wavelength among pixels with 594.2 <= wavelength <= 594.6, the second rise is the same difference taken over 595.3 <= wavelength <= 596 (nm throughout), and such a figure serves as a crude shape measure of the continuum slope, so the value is -1.2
